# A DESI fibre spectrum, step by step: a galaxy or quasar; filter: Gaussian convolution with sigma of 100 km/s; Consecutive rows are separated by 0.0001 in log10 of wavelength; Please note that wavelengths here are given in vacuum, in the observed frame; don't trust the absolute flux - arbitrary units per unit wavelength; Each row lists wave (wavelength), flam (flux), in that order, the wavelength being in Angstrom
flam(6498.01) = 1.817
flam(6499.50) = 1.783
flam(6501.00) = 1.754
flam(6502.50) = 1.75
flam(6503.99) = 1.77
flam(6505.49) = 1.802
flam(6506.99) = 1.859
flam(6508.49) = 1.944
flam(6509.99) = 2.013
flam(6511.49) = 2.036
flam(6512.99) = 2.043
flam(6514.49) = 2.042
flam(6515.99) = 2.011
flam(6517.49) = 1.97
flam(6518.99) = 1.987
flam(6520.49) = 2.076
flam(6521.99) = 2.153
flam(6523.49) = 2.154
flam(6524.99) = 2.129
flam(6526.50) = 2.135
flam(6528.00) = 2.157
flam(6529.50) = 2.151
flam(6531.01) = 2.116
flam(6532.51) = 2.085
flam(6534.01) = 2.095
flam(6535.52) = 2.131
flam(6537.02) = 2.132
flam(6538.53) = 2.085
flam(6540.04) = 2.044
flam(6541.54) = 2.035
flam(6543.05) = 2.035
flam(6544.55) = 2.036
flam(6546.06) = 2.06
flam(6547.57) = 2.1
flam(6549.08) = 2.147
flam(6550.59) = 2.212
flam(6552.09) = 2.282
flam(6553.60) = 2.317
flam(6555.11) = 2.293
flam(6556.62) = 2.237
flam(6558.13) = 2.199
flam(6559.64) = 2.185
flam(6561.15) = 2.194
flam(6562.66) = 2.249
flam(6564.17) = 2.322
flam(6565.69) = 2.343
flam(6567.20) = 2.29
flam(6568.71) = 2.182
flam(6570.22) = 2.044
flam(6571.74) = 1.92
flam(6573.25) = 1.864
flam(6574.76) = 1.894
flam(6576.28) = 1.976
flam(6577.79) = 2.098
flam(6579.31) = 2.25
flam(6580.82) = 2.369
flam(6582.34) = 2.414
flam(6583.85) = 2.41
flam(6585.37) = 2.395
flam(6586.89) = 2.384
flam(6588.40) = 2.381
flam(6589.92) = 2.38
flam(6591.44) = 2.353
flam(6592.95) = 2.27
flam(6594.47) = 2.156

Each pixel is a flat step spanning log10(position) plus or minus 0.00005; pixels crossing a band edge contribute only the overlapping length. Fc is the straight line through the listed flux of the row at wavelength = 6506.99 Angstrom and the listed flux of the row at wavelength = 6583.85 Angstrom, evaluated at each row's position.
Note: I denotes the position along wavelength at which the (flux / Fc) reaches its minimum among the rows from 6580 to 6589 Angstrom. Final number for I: 6588.40 Angstrom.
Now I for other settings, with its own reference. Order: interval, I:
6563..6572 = 6571.74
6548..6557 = 6549.08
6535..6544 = 6543.05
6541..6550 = 6544.55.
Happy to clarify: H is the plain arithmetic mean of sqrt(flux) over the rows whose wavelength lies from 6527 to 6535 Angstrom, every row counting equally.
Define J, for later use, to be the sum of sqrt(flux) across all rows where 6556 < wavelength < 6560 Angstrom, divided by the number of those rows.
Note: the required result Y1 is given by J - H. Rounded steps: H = 1.46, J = 1.49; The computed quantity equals 0.029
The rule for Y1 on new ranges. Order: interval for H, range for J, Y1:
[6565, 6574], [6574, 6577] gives -0.059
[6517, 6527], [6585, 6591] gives 0.100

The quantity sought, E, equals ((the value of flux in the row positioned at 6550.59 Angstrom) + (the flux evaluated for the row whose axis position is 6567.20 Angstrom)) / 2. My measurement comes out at 2.25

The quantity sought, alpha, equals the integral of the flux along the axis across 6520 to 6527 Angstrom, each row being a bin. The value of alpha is 15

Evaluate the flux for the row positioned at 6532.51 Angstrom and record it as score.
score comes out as 2.085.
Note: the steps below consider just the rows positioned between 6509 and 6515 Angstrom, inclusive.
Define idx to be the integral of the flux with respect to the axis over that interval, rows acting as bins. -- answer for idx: 12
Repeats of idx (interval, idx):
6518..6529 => 23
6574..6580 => 12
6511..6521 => 20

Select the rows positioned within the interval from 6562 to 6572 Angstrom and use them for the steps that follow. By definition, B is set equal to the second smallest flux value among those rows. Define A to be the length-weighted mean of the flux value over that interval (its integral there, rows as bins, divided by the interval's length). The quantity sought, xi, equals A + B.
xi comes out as 4.25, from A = 2.20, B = 2.044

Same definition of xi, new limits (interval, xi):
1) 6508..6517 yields 4.03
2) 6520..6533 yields 4.22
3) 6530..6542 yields 4.14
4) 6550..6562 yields 4.44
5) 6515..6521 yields 4.00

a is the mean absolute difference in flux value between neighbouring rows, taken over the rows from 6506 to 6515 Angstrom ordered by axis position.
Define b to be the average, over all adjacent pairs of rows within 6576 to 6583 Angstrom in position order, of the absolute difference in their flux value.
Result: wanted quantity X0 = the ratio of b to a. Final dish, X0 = 3.0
